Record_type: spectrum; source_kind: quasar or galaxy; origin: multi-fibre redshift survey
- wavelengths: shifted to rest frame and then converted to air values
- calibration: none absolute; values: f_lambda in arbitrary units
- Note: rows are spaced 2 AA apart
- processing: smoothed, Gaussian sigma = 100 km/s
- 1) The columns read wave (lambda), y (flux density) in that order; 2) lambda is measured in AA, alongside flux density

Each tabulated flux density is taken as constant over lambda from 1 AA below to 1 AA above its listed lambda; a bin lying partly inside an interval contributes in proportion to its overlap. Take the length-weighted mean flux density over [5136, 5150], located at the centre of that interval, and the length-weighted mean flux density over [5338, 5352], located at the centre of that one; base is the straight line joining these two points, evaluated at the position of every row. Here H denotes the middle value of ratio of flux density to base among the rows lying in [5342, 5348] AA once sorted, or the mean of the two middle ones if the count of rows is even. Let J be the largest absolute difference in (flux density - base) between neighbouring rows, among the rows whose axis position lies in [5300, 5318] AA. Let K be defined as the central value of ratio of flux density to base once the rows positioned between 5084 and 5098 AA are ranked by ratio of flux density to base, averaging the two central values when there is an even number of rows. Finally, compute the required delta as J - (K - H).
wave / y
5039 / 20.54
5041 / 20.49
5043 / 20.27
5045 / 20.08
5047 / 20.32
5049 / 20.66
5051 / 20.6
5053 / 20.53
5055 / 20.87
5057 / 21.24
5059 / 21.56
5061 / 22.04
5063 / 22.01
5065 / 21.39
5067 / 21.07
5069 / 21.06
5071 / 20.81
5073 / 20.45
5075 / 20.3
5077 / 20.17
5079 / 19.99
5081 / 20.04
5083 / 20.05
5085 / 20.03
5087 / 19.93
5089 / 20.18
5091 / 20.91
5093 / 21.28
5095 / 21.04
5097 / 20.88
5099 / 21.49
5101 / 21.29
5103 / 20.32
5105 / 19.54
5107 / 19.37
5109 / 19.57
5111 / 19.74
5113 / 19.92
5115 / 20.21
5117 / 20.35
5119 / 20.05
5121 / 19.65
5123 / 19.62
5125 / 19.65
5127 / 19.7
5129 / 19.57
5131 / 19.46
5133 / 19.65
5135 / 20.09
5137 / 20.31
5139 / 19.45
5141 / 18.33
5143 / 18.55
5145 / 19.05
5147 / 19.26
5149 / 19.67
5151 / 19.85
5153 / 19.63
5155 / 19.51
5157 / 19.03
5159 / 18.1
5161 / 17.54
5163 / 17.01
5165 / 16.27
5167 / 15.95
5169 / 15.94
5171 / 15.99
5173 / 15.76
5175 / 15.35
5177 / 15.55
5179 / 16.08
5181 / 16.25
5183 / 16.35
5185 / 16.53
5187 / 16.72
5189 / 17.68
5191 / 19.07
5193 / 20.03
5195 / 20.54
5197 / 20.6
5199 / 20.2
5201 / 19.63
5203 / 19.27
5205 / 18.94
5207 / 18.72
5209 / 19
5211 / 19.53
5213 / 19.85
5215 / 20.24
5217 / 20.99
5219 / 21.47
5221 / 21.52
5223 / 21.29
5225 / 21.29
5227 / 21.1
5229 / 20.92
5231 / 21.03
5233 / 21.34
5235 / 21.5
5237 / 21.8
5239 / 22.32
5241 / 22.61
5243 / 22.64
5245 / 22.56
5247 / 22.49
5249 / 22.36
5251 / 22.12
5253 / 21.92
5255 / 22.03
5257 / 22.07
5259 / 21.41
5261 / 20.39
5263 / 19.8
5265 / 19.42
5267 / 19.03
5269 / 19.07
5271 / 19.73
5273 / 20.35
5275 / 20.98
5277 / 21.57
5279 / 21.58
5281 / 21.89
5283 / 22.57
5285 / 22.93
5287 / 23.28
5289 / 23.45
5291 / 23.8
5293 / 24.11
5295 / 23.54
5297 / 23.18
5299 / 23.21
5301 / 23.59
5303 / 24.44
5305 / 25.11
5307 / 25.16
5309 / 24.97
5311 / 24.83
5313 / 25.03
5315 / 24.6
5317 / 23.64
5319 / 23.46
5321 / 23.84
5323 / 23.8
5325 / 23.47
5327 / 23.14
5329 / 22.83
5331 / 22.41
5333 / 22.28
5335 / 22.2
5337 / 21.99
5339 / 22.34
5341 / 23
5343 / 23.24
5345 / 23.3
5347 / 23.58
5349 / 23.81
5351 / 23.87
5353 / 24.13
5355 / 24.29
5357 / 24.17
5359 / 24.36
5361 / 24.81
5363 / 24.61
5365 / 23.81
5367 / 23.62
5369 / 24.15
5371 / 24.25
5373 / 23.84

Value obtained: 0.86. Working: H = 1.00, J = 1.00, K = 1.14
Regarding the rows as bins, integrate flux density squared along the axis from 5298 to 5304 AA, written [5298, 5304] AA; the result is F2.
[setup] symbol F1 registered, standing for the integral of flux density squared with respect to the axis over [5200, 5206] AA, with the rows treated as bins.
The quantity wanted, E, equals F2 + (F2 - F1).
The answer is 4539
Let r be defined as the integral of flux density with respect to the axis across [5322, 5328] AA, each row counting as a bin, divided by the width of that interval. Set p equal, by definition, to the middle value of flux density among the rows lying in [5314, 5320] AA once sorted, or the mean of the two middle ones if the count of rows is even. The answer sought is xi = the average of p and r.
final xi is 23.6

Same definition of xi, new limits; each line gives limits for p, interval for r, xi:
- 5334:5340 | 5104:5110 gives 20.8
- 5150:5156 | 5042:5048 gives 19.9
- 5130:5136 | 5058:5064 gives 20.8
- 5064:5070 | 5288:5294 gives 22.4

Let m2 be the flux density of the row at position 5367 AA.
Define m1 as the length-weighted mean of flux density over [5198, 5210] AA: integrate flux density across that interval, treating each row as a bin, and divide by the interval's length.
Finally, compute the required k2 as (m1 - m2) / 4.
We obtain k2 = -1.1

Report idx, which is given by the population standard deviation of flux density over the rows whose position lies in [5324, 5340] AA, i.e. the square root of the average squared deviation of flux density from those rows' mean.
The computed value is 0.5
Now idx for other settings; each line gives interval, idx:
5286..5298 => 0.3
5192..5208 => 0.7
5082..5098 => 0.5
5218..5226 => 0.1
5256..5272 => 1.0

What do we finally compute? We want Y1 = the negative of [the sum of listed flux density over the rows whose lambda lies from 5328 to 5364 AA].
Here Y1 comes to -421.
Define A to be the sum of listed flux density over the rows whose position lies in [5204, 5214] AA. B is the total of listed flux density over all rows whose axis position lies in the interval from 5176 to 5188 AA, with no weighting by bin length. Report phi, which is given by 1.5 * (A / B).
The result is 1.5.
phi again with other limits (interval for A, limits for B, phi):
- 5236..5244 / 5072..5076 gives 3.3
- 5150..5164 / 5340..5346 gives 2.8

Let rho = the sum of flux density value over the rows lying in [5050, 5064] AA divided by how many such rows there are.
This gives 21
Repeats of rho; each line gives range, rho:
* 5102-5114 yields 20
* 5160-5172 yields 16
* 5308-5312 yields 25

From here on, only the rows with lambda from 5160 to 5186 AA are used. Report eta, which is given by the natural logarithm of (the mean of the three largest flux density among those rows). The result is 2.83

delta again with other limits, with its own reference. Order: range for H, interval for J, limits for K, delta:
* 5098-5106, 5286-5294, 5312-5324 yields 0.40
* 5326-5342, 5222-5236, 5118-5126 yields 0.20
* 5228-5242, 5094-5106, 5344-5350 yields 1.02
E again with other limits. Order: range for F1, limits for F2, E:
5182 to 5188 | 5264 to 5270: 2772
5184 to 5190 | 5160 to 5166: 1716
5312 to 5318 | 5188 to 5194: 729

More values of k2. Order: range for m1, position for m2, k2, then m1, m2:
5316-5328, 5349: -0.1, 23.6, 23.81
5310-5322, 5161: 1.7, 24.2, 17.54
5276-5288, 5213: 0.6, 22.3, 19.85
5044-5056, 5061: -0.4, 20.5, 22.04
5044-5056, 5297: -0.7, 20.5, 23.18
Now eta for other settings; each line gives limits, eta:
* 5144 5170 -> 2.98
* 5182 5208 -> 3.02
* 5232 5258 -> 3.12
